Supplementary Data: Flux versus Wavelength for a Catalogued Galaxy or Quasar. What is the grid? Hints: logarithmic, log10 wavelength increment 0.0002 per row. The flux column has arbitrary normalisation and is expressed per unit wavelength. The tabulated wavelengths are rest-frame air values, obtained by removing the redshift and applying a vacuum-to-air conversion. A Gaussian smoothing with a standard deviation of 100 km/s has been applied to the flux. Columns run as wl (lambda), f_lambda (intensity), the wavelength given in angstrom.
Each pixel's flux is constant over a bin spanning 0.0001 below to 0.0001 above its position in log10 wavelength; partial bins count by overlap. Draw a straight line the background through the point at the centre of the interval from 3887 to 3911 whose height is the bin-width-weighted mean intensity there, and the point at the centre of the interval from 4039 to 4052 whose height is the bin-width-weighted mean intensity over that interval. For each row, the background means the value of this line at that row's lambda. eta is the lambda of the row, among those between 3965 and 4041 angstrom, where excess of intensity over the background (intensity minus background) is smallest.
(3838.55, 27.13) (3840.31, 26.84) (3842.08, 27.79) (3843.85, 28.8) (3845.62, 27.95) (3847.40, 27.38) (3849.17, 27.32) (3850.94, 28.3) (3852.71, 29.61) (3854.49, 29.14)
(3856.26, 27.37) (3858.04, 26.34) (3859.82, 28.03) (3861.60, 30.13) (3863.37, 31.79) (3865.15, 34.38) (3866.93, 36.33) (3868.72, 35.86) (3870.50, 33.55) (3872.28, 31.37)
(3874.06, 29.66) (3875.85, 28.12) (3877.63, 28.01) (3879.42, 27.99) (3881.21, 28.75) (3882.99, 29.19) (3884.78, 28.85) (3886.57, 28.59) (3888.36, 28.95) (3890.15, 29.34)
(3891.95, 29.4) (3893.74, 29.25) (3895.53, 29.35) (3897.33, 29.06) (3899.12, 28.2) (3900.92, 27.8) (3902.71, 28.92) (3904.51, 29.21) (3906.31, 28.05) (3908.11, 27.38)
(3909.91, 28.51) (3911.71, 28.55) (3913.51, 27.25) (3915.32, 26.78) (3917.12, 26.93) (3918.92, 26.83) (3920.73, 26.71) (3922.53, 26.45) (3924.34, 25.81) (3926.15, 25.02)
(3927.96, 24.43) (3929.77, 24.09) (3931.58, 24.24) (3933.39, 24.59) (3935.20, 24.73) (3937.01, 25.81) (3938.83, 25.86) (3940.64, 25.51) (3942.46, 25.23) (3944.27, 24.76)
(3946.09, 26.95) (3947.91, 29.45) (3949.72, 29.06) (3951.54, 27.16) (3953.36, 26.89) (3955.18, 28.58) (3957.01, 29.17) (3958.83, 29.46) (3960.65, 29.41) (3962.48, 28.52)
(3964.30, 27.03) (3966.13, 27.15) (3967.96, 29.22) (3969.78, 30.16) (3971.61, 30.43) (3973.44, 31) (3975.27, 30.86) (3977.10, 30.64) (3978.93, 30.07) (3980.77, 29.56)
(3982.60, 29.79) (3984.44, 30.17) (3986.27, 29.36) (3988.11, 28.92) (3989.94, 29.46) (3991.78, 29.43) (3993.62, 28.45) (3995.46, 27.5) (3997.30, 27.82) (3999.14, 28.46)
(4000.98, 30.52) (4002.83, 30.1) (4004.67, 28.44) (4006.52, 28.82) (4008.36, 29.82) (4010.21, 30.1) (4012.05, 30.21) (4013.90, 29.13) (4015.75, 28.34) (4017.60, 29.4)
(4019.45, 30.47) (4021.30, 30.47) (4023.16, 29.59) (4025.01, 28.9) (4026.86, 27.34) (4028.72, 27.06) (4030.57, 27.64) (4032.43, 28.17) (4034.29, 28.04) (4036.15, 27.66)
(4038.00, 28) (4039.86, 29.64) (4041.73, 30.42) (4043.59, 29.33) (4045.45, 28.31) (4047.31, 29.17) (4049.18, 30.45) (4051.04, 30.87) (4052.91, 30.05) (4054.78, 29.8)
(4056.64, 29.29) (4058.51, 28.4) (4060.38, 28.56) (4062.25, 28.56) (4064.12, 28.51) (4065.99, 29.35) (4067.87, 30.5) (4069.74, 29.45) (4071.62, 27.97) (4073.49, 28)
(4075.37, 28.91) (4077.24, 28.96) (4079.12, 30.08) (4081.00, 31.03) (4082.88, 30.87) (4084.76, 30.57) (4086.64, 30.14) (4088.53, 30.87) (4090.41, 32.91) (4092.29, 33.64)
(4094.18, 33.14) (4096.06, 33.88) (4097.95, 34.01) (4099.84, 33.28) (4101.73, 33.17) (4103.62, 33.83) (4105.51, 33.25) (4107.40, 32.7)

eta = 4028.72 angstrom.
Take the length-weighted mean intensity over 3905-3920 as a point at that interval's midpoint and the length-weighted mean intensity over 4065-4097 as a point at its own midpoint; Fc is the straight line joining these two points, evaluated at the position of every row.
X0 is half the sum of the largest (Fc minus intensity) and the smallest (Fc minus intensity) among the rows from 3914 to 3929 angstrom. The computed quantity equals 2.1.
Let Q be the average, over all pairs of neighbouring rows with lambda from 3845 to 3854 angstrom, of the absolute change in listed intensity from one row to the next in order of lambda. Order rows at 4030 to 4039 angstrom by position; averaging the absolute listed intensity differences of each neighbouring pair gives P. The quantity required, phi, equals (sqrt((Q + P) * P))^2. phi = 0.4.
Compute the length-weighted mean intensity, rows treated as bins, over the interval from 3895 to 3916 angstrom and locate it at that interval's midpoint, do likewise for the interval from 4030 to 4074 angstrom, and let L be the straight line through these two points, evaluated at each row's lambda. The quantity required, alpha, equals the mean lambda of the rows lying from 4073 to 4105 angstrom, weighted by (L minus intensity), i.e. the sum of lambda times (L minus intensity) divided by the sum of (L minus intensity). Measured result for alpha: 4095.3 angstrom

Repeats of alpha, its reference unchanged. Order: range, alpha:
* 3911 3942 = 3929.5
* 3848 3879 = 3867.3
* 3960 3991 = 3978.6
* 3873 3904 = 3888.2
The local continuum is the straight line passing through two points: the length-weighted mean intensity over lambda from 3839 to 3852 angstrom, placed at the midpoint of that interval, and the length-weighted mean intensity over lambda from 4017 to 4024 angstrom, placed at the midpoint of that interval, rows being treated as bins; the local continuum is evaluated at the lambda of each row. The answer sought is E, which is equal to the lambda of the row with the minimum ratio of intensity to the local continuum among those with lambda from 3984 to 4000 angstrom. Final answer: 3995.46 angstrom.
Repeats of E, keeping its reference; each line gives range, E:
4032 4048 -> 4036.15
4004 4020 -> 4015.75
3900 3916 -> 3915.32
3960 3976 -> 3964.30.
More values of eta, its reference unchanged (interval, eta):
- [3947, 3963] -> 3953.36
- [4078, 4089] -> 4079.12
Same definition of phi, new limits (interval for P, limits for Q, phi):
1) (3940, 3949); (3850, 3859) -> 3.4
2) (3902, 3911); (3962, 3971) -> 1.6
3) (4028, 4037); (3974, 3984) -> 0.3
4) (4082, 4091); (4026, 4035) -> 1.1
